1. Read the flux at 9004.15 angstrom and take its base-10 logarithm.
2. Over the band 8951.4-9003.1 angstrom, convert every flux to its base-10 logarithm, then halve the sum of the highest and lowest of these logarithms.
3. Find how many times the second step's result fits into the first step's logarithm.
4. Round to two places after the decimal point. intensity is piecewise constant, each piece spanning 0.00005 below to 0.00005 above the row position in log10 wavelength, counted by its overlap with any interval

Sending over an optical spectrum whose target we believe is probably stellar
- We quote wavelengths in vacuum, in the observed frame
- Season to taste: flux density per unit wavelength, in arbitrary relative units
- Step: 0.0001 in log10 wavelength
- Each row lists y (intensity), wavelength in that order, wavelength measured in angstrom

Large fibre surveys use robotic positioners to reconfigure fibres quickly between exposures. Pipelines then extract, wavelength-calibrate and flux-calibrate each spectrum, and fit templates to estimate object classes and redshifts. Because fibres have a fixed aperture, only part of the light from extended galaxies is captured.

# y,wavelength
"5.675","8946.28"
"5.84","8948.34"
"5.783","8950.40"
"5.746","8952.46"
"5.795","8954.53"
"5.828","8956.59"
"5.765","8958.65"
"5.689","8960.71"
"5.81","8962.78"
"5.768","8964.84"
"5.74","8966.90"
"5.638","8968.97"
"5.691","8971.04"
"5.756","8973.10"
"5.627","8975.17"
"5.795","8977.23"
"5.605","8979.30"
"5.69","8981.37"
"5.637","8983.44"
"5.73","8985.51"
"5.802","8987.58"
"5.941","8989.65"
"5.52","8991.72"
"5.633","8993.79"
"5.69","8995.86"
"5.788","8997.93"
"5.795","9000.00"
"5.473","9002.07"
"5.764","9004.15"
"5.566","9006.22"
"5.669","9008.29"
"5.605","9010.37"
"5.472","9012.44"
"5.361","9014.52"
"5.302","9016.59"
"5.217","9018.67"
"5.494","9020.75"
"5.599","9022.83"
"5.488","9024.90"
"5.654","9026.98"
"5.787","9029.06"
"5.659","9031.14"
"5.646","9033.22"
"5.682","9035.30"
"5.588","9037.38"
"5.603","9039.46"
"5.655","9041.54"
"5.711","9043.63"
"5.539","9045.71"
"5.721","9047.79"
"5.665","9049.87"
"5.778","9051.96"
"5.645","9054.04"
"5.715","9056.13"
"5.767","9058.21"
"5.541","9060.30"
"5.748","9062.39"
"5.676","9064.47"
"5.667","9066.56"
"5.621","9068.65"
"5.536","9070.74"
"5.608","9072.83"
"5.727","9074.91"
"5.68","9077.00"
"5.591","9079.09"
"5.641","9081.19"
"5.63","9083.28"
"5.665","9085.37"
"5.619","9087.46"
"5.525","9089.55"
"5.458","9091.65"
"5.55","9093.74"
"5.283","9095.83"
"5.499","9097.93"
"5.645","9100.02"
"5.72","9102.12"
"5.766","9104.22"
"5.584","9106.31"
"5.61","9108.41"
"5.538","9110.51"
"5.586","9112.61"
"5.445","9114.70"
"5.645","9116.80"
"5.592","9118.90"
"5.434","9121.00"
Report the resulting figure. 1.01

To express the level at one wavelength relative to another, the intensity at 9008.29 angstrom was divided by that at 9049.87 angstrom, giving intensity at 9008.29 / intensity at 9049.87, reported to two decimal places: 1.00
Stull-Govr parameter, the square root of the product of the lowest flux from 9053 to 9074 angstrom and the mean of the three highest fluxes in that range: 5.64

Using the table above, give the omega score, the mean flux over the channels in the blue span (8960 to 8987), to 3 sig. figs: 5.71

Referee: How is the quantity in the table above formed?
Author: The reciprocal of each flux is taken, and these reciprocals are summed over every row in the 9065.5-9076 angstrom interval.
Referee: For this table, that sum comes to 0.888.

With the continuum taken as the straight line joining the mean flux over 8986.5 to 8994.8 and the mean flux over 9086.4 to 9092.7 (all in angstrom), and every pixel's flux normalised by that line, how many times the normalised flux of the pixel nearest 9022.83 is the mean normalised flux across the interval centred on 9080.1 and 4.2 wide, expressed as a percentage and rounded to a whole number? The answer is 102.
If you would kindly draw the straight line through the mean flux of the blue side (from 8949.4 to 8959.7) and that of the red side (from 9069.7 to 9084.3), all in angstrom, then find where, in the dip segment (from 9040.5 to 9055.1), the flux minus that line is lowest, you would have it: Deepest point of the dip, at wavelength 9045.71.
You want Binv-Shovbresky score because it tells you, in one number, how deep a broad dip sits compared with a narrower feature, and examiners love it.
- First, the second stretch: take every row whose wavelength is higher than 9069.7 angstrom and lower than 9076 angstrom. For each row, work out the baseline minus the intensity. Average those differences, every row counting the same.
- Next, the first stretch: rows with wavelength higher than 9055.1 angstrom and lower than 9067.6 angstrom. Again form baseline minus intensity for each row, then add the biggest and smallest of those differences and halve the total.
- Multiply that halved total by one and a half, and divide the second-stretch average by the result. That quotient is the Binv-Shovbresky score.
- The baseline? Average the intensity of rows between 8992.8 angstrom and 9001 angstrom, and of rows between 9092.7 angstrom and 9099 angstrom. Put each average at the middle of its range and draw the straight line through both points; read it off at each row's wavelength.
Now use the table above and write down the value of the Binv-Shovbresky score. 0.7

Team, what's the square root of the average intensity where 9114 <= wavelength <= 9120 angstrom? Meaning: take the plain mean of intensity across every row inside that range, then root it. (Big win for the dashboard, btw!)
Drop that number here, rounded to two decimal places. 2.36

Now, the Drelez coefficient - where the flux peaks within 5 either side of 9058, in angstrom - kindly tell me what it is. 9058.21 angstrom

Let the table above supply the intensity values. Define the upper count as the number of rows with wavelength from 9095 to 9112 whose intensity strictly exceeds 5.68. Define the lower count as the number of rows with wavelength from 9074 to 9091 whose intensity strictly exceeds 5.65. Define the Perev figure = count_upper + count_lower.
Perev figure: 5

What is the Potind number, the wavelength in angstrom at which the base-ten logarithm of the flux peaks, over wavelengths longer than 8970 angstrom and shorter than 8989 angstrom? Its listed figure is 8987.58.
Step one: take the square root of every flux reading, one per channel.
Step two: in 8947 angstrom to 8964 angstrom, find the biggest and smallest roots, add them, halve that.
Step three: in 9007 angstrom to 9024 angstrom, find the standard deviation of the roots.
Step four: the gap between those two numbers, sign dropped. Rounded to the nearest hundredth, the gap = 2.37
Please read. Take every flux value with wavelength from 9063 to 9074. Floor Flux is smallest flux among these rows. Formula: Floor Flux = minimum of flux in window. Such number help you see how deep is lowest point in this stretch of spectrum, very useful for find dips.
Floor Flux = 5.536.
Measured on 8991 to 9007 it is 5.473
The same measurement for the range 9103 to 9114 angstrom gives 5.538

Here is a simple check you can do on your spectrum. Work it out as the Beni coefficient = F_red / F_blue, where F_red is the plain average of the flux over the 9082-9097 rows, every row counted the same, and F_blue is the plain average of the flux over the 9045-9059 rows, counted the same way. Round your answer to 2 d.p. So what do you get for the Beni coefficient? 0.97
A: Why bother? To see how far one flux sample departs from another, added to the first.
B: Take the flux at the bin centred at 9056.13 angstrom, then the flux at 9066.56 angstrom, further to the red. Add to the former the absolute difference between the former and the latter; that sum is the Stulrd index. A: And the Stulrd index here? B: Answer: 5.76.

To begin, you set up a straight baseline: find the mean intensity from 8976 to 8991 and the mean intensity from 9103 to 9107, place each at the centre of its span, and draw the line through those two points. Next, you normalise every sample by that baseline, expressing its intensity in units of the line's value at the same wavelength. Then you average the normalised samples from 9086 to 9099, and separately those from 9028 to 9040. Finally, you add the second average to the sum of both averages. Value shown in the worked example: 2.95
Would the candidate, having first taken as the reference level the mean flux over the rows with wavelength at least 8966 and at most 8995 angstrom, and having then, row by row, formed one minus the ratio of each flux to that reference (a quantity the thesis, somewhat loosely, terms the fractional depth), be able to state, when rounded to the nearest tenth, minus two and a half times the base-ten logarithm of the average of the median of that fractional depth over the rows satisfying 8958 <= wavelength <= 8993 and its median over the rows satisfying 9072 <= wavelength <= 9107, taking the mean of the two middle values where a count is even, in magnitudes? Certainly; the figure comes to 5.9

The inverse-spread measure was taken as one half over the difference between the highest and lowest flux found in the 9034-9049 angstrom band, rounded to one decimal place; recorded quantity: 2.7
